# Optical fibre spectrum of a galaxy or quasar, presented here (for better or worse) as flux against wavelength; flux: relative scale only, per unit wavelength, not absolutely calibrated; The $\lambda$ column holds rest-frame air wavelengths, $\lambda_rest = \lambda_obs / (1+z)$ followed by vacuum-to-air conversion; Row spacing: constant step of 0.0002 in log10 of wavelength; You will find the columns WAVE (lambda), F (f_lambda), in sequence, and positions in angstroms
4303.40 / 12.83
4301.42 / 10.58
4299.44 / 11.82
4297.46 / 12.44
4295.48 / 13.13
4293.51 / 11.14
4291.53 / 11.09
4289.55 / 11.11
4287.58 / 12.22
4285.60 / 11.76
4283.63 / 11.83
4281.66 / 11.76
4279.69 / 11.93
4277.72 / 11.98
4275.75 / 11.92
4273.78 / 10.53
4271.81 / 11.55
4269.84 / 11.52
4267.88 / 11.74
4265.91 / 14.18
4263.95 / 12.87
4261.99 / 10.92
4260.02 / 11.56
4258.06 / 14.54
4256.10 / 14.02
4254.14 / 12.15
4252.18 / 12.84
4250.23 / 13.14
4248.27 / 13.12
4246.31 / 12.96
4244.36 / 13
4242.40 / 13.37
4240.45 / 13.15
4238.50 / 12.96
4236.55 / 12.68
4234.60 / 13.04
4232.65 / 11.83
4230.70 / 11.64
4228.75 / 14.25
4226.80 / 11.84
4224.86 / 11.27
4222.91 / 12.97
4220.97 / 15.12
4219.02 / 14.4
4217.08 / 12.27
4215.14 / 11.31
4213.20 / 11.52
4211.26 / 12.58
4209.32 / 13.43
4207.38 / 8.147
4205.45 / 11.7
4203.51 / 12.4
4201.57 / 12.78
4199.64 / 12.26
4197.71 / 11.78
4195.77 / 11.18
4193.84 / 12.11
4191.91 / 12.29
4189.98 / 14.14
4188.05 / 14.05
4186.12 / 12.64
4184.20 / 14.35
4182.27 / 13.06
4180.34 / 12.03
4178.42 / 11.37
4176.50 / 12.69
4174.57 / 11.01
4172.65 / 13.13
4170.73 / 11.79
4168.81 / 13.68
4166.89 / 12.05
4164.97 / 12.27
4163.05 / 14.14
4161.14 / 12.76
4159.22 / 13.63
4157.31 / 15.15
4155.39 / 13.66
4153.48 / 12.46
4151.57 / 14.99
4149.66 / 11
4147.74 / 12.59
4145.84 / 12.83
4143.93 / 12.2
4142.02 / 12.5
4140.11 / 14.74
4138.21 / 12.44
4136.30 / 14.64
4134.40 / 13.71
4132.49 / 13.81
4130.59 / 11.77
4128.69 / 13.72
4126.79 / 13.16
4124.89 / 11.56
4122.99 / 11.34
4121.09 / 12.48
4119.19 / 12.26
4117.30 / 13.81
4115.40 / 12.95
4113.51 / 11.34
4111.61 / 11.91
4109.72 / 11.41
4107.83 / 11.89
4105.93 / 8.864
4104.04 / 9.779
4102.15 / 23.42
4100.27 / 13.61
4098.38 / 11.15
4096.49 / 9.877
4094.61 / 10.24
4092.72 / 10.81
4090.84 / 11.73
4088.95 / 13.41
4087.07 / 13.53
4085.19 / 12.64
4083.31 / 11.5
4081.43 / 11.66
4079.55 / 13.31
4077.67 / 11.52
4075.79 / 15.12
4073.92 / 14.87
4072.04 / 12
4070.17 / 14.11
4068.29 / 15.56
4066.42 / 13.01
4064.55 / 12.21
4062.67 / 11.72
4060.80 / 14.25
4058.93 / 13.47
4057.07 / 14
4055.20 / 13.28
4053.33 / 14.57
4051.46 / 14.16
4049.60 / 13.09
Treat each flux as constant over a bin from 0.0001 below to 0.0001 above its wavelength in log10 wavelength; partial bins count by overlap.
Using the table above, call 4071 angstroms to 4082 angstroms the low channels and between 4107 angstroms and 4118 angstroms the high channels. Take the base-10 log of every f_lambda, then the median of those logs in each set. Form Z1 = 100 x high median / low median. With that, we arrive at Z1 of 97.6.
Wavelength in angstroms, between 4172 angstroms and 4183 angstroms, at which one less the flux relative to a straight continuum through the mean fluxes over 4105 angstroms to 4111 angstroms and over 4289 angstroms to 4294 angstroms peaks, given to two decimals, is 4174.57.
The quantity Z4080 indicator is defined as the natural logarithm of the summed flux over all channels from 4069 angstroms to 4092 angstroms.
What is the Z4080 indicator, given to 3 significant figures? 5.05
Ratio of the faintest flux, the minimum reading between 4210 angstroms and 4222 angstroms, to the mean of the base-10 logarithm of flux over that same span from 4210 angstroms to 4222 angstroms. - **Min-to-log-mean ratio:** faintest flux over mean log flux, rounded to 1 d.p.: 10.2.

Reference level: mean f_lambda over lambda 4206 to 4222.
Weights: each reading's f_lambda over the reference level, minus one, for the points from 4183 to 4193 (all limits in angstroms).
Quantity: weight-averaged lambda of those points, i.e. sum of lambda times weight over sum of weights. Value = 4187.2 angstroms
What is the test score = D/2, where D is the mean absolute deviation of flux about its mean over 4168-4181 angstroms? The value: 0.40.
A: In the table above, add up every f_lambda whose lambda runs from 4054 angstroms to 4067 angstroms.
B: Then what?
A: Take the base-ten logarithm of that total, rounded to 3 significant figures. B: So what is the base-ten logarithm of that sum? 1.96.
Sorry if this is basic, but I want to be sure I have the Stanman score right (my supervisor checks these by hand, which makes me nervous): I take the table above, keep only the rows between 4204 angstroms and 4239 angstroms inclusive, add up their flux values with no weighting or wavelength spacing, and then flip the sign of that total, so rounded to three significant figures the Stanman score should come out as -223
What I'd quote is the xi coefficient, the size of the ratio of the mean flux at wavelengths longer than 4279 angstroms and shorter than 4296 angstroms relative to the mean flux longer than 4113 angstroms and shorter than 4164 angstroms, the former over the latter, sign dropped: 0.90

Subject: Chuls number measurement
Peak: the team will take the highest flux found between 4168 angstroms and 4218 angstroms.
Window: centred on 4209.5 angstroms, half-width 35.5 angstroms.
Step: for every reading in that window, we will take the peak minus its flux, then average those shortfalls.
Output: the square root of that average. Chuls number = 1.36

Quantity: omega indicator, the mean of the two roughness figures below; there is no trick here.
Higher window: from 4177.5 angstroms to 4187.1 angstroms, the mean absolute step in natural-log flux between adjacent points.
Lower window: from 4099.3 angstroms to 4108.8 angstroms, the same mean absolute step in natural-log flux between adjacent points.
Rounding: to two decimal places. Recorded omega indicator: 0.27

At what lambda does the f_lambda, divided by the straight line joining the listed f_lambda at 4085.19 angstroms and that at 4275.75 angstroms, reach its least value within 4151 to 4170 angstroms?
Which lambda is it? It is 4166.89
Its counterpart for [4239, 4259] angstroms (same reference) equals 4254.14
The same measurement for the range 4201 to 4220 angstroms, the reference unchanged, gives 4207.38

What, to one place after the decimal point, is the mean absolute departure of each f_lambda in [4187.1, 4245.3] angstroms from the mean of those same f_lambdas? 0.9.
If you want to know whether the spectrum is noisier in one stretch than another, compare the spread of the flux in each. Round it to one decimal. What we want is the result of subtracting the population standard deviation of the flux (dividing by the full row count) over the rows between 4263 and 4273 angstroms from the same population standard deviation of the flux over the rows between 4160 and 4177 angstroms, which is -0.1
